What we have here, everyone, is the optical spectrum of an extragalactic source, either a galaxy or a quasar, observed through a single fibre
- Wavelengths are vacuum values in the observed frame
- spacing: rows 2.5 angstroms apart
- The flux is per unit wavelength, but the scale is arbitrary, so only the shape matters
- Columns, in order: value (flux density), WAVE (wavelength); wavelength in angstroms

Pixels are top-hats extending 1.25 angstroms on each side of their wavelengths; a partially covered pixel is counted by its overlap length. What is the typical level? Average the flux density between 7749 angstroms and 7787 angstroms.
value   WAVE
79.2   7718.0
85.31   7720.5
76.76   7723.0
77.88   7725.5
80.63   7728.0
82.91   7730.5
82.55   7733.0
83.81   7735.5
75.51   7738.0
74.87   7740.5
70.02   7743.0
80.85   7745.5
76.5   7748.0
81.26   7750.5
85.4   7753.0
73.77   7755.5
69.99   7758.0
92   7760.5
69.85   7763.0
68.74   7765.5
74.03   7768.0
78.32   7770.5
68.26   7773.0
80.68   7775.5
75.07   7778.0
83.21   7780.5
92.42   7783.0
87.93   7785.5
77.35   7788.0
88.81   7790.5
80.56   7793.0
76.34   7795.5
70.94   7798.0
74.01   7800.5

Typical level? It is 78.7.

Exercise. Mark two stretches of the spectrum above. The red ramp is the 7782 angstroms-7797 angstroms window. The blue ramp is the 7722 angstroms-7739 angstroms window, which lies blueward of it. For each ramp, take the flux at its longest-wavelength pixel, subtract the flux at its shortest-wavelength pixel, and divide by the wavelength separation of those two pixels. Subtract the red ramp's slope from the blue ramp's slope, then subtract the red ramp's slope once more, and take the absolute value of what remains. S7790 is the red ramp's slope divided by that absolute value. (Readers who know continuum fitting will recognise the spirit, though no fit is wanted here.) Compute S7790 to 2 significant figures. -0.52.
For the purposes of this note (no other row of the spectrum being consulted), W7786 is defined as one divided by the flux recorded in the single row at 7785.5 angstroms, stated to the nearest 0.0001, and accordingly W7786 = 0.0114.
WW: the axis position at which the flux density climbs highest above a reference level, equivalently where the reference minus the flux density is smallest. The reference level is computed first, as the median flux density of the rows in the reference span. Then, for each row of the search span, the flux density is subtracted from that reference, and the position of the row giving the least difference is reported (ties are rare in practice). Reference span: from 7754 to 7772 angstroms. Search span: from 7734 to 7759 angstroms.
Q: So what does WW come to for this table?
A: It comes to 7753.0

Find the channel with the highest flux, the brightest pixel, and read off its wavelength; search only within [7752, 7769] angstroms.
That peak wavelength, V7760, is 7760.5 angstroms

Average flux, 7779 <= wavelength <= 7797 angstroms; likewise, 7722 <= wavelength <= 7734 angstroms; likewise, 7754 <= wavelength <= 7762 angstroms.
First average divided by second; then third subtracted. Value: -77.5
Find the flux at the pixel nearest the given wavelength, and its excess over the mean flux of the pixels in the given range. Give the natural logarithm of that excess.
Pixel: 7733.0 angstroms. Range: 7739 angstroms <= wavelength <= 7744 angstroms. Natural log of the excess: 2.3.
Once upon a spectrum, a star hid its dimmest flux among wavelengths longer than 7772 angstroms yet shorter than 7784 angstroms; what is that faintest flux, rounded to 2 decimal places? 68.26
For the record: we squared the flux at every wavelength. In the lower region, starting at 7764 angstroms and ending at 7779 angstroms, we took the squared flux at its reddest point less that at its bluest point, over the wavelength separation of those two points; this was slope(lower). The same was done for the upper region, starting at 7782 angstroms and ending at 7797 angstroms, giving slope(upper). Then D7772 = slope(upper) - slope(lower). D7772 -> -290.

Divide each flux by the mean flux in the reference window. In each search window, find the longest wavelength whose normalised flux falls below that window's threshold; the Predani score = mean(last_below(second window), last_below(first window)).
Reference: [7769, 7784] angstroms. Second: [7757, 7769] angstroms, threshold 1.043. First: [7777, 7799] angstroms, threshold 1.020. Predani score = 7783.0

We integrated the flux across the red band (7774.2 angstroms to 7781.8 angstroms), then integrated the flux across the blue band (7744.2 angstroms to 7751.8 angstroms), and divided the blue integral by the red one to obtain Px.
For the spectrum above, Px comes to 1.00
